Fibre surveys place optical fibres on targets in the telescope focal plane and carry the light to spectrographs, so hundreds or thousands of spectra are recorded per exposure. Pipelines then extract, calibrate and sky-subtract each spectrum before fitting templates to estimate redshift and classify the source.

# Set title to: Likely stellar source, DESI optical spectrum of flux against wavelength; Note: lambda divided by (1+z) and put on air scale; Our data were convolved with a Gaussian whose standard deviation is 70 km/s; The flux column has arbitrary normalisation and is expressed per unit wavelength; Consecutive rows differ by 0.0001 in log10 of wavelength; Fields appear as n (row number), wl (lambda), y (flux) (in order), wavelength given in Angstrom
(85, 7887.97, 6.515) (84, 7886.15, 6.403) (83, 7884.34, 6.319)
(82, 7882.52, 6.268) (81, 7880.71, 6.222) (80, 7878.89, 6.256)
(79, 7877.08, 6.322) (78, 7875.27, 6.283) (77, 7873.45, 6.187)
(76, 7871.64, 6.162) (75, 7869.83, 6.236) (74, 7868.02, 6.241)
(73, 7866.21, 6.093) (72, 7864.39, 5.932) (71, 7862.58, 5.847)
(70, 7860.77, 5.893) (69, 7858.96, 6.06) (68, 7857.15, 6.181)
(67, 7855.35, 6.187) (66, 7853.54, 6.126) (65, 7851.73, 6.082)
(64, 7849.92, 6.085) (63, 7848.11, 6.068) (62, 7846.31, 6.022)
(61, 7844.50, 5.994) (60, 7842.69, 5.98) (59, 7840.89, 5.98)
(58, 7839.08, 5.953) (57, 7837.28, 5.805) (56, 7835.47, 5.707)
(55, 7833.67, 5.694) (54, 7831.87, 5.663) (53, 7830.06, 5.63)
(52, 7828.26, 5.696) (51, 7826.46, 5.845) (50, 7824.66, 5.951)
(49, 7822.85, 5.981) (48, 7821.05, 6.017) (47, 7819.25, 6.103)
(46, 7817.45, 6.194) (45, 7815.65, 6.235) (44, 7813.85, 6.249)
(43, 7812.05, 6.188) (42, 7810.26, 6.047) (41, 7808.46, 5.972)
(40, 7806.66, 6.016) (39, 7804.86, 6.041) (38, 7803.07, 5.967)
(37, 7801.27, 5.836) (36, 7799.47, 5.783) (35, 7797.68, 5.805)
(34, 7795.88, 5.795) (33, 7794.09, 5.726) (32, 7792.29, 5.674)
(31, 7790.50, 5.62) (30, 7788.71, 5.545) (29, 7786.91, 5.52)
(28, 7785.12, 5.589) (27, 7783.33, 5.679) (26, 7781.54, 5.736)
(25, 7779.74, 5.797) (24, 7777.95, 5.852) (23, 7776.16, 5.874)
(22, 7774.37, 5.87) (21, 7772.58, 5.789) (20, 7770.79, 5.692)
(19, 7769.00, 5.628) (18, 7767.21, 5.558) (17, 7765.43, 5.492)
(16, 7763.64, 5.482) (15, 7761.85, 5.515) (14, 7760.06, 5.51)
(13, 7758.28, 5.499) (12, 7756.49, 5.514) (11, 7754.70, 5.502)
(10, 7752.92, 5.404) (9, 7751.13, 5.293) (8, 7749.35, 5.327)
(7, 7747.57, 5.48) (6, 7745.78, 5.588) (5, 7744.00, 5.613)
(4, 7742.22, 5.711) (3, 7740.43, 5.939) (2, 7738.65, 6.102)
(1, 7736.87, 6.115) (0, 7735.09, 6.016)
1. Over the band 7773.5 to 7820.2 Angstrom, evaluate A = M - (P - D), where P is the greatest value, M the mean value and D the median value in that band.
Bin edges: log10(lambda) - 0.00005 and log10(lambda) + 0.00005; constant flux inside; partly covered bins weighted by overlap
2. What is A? 5.5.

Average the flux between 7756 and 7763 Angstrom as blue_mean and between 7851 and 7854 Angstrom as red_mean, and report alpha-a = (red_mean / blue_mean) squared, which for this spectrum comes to 1.23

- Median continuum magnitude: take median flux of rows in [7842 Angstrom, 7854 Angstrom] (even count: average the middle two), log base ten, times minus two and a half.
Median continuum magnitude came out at -1.96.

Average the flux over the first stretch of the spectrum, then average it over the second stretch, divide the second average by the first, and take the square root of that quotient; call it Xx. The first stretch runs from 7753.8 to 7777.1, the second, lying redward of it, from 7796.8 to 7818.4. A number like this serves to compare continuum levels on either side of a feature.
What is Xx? 1.04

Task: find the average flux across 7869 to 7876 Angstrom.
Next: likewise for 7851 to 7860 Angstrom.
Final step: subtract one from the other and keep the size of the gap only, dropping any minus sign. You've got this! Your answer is 0.09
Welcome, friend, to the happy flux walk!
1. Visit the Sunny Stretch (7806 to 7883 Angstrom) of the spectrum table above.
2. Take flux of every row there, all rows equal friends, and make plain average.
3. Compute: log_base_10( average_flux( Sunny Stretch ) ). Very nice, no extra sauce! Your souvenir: 0.781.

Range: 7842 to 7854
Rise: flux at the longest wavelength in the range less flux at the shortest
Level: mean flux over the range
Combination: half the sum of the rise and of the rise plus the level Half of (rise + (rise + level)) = 3.17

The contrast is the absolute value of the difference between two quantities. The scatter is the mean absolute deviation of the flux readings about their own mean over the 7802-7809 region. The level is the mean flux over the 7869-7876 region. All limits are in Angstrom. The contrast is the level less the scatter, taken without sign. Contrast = 6.2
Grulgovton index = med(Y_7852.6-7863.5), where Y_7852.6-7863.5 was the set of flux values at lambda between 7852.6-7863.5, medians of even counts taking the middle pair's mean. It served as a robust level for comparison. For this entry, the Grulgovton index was 6.09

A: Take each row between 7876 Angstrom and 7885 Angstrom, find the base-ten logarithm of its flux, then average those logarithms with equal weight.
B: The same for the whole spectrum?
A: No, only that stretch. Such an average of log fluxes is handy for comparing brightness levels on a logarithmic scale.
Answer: 0.798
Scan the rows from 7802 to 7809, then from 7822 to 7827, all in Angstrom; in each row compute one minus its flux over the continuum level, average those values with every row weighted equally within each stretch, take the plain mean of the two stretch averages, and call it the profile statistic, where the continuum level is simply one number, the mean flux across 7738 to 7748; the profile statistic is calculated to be -0.039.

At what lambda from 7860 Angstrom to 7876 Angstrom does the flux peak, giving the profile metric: 7875.27 Angstrom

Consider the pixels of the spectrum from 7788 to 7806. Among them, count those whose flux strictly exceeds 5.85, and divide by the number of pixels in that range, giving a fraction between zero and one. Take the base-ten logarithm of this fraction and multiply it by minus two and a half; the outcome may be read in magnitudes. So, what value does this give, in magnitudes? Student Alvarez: 1.7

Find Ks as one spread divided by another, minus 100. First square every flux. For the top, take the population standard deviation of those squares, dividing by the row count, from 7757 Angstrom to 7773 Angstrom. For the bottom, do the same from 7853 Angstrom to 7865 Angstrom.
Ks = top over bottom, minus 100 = -99.3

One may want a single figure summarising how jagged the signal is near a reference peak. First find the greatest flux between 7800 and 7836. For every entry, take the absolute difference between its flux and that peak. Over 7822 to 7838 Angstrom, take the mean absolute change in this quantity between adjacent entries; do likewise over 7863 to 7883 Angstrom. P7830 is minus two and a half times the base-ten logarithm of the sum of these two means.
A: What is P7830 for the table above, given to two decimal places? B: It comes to 2.27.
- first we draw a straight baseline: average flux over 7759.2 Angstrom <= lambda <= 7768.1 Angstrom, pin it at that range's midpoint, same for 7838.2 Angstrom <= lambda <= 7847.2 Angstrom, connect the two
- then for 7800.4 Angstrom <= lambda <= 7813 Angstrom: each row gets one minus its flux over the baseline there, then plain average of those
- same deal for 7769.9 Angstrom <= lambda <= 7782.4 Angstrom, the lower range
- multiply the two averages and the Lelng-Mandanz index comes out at 0.0016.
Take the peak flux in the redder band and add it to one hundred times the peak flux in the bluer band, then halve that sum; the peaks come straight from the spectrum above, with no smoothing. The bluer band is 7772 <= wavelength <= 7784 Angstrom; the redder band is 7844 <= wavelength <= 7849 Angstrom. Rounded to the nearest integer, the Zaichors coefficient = 297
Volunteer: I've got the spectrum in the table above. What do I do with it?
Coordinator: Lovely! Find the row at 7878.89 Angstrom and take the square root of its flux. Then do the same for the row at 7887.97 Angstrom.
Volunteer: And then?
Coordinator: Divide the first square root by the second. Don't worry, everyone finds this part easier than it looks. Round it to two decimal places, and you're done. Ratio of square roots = 0.98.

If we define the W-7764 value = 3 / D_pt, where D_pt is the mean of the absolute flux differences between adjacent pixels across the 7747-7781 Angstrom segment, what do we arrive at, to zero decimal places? 57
